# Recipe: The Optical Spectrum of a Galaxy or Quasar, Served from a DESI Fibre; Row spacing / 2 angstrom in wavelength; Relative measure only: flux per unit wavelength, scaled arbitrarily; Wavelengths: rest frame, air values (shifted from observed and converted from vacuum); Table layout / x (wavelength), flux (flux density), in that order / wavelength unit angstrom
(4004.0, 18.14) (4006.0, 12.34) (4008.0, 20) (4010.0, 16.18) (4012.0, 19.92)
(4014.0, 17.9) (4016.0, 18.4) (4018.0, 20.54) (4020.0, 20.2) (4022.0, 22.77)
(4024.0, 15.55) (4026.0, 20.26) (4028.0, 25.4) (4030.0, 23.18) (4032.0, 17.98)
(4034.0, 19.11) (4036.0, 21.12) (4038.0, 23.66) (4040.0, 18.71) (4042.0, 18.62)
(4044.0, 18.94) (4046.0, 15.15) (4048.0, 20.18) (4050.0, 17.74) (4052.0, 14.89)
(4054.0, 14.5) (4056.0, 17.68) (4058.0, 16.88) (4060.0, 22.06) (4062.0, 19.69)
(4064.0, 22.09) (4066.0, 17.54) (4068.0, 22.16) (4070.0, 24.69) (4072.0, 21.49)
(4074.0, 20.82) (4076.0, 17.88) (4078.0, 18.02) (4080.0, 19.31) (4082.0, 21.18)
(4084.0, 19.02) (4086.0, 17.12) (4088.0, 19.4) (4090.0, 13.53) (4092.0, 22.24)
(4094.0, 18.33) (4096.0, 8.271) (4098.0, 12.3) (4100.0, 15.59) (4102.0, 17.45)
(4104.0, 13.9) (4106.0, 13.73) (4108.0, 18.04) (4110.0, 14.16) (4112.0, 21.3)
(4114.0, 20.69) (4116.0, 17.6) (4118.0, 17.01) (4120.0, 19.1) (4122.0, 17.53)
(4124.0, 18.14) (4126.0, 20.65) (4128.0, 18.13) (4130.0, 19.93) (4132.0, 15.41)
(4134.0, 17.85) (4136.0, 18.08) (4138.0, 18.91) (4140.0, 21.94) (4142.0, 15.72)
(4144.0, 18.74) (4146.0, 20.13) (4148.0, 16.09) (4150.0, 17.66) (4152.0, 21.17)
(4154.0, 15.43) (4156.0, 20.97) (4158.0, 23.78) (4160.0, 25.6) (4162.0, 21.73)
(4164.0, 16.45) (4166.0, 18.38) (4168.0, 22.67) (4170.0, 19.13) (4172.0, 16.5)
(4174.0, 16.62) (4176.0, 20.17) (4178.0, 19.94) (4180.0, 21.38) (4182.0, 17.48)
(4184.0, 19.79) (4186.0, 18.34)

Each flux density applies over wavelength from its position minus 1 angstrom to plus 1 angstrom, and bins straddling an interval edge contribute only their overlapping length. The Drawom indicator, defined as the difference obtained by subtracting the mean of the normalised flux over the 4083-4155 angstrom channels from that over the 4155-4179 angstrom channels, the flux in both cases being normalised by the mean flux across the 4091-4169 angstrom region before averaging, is 0.15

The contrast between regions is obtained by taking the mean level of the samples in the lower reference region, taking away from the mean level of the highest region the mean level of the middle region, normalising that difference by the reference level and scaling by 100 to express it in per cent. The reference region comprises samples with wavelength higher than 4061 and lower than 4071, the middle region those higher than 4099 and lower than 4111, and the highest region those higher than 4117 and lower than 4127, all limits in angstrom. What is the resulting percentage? 14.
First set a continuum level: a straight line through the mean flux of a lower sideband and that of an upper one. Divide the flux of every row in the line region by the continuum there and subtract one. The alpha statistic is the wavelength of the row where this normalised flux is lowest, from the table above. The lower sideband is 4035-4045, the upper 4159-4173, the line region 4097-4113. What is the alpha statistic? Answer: 4098.0 angstrom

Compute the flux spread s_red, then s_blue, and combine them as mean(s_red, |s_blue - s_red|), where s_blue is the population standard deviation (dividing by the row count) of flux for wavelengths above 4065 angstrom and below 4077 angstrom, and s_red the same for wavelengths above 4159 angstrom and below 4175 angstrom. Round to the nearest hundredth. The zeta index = 1.93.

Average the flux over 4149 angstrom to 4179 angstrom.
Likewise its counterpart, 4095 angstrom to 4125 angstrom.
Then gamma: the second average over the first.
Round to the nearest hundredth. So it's 0.83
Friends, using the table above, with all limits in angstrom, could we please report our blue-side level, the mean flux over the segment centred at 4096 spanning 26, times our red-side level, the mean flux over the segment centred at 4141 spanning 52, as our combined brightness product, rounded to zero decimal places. 304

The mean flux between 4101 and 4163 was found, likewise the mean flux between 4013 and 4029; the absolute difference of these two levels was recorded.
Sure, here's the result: 1.5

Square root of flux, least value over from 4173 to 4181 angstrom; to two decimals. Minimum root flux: 4.08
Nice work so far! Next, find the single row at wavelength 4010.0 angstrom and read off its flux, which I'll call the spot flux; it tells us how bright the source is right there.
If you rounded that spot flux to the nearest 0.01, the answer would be 16.18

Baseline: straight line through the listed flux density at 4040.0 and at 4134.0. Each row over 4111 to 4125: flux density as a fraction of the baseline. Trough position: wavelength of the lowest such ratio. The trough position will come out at 4118.0 angstrom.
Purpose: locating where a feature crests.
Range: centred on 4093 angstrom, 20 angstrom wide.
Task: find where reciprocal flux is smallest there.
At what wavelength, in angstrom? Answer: 4092.0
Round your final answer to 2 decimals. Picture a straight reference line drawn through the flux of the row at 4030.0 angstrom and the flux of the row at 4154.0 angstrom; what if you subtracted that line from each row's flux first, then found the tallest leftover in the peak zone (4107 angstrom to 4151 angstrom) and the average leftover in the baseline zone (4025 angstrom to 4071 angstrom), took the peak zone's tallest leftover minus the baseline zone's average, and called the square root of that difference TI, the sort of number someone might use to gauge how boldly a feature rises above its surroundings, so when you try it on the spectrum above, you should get 2.83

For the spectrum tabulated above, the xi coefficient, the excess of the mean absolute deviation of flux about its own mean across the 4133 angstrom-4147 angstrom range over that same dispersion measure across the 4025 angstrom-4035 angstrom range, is -1.1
